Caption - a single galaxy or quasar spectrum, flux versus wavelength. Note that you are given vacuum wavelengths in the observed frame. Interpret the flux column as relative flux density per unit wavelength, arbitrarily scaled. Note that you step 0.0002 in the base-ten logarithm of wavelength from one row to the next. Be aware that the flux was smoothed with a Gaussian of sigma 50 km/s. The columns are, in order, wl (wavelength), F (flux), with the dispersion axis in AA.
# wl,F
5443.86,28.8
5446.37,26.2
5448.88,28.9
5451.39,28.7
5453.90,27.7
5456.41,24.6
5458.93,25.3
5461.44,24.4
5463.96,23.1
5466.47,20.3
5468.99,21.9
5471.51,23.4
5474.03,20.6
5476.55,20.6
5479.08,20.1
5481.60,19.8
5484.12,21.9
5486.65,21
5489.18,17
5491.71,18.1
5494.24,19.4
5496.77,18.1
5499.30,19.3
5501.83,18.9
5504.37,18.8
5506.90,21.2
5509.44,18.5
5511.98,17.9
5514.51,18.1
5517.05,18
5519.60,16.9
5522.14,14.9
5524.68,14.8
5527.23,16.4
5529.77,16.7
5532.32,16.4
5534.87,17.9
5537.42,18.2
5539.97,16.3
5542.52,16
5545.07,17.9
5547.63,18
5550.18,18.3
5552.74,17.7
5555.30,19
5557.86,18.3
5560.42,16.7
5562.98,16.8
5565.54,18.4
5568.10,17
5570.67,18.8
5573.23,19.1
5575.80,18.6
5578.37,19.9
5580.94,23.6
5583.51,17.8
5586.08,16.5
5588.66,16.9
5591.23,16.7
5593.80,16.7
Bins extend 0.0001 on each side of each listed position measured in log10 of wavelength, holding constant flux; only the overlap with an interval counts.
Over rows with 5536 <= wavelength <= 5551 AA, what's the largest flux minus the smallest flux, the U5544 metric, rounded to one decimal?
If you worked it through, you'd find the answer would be 2.3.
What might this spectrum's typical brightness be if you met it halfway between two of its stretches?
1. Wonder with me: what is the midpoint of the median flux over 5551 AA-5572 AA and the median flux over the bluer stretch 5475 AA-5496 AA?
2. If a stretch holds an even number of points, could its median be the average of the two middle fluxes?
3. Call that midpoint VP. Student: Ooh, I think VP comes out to 19.0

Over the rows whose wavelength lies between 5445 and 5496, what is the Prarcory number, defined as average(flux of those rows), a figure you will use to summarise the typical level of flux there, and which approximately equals 22.6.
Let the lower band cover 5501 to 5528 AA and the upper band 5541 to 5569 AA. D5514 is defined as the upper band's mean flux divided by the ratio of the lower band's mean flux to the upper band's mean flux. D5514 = 17.6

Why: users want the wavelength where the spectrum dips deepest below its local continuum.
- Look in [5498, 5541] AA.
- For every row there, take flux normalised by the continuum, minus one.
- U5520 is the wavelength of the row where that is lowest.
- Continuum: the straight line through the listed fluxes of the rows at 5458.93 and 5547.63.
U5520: 5522.14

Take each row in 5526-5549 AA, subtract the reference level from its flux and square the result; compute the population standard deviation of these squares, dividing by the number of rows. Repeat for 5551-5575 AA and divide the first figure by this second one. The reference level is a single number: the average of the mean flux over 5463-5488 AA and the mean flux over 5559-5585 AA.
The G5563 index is 1.2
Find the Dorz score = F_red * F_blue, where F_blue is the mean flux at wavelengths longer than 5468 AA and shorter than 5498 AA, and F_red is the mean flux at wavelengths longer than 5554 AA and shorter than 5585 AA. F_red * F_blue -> 376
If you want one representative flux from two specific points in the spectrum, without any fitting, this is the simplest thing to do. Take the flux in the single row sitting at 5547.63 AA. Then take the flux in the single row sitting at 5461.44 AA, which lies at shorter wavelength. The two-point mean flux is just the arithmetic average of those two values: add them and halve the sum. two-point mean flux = 21.2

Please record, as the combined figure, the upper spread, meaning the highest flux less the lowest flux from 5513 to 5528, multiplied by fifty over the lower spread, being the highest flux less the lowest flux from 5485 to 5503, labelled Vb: 41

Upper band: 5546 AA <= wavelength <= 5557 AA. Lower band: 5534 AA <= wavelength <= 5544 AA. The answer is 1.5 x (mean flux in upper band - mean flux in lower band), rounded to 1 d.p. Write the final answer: 1.7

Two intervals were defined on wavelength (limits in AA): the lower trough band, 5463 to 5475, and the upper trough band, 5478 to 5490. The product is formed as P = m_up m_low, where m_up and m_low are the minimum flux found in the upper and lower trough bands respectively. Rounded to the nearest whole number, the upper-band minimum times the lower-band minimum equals 345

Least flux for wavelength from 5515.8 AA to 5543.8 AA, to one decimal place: 14.8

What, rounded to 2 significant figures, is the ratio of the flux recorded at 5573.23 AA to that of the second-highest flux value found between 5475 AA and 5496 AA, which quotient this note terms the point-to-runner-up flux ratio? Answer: 0.91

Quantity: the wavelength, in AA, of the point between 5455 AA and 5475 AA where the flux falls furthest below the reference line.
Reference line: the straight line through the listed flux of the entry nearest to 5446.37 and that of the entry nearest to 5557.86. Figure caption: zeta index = 5466.47 AA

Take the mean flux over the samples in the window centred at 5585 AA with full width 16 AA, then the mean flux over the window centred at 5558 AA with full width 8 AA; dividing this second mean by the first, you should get 0.97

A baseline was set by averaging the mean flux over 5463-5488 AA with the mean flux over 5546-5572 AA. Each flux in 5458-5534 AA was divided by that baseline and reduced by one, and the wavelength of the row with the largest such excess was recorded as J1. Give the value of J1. 5458.93 AA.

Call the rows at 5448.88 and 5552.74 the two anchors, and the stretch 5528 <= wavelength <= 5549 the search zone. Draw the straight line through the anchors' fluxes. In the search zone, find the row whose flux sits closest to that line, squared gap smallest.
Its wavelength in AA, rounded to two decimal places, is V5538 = 5547.63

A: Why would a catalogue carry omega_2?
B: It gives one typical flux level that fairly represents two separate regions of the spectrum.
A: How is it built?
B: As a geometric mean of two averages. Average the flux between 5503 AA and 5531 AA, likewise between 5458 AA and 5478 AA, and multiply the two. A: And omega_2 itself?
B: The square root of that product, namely 19.8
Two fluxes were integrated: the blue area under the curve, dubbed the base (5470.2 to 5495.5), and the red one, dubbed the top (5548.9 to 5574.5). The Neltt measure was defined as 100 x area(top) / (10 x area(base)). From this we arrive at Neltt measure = 9.0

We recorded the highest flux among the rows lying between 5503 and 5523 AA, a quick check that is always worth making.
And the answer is 21.2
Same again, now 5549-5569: 19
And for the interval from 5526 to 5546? 18.2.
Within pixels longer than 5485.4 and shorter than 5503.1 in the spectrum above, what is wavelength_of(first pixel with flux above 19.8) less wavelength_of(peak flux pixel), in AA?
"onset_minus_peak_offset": 0.0 AA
